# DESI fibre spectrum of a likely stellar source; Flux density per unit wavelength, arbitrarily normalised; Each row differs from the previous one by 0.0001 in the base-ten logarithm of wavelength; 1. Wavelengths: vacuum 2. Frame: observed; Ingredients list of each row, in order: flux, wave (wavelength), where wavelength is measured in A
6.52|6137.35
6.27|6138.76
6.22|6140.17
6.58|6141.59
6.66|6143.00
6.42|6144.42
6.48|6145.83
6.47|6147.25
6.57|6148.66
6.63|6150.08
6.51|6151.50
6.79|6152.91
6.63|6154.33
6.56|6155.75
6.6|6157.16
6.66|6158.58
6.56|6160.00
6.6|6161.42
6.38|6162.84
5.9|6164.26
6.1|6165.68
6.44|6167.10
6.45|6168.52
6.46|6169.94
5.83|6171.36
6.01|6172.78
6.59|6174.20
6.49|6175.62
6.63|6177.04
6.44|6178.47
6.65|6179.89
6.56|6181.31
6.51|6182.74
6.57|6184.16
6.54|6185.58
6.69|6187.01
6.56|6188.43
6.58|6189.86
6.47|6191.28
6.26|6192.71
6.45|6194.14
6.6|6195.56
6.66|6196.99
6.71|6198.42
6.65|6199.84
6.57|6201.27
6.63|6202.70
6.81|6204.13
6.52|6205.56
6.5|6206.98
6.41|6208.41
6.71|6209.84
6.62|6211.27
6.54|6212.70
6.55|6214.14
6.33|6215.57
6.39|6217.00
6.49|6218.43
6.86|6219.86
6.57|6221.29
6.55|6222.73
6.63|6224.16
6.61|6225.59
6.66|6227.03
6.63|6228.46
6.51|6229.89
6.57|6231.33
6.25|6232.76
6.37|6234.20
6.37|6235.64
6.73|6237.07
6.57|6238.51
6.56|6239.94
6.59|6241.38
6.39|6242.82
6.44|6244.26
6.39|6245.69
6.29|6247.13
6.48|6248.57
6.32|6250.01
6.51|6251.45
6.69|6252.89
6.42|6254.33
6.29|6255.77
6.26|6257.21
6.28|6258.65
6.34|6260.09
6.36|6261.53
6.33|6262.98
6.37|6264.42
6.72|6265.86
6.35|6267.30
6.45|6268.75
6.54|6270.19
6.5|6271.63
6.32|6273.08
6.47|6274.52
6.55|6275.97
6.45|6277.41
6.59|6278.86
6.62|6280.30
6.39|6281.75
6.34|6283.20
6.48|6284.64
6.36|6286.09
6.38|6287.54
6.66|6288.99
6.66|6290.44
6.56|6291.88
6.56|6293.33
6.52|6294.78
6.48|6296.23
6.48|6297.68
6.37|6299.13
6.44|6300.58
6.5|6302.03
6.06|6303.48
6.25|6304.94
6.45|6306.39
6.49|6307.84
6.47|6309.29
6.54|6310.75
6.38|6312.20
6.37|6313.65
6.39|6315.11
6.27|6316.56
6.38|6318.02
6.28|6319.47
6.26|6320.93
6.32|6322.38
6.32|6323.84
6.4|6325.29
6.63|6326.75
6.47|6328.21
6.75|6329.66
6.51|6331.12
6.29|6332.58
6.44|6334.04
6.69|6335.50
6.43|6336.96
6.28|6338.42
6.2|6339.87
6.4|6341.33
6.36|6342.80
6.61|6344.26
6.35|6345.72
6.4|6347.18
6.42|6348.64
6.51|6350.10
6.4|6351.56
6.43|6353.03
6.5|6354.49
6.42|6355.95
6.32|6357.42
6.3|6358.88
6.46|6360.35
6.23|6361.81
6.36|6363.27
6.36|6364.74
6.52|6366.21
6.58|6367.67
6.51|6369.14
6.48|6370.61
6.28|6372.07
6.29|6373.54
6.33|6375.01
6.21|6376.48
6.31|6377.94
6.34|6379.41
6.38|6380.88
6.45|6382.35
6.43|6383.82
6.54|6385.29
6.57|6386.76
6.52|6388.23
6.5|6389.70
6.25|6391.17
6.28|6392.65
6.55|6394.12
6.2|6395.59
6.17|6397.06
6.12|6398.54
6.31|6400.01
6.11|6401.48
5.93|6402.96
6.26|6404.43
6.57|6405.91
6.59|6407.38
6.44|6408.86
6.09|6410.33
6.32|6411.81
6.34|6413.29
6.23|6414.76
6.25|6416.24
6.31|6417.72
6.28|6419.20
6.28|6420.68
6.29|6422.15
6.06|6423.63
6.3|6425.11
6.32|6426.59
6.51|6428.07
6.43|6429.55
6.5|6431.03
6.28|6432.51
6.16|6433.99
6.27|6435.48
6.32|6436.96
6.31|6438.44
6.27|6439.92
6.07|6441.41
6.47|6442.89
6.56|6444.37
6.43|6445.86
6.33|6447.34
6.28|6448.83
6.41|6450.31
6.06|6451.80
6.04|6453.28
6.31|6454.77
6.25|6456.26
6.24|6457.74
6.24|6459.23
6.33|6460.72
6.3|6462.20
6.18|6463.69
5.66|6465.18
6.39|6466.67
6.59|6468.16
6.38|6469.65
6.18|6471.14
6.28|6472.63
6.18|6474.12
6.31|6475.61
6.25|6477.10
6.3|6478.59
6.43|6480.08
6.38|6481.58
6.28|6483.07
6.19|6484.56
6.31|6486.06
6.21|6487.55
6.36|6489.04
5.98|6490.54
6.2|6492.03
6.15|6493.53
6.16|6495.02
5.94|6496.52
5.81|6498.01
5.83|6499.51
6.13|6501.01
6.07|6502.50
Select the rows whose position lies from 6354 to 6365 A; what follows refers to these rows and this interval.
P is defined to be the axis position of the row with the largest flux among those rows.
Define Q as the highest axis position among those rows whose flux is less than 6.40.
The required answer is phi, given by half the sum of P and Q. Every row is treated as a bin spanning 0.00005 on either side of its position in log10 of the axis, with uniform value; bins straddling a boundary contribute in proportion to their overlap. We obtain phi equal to 6359.6 A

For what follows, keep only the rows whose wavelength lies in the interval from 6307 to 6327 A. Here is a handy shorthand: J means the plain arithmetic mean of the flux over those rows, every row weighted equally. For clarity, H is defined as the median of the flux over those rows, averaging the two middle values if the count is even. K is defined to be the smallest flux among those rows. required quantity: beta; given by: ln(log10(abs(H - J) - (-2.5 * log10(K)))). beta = -1.20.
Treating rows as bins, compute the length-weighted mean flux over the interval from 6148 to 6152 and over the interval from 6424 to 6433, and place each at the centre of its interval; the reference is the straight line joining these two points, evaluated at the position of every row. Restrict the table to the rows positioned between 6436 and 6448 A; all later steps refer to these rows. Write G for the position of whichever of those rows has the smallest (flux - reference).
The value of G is 6441.41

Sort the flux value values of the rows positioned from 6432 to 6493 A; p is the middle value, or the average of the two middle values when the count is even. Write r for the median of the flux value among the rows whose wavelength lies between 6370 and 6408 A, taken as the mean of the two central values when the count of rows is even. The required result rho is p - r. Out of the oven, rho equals -0.040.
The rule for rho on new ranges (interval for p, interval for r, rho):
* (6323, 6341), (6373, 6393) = 0.075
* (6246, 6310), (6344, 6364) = 0.040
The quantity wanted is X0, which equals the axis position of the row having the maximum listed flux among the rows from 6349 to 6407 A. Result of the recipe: 6367.67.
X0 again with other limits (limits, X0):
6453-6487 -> 6468.16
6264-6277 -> 6265.86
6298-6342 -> 6329.66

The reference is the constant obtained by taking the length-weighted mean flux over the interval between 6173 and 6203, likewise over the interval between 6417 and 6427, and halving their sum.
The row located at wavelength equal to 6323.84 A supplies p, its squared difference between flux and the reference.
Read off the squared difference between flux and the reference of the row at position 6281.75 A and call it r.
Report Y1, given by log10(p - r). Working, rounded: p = 0.01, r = 0.0003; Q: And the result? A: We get -2.13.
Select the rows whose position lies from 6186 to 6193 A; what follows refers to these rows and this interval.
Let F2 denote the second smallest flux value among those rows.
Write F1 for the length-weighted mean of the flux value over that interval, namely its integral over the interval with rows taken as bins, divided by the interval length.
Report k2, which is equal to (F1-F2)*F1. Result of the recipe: 0.35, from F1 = 6.52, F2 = 6.47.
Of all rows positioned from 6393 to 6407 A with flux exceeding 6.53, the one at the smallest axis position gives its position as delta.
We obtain 6394.12 A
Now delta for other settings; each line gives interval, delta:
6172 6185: 6174.20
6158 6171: 6158.58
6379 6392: 6385.29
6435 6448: 6444.37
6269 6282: 6270.19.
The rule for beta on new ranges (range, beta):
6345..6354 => -1.19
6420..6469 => -1.28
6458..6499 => -1.27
